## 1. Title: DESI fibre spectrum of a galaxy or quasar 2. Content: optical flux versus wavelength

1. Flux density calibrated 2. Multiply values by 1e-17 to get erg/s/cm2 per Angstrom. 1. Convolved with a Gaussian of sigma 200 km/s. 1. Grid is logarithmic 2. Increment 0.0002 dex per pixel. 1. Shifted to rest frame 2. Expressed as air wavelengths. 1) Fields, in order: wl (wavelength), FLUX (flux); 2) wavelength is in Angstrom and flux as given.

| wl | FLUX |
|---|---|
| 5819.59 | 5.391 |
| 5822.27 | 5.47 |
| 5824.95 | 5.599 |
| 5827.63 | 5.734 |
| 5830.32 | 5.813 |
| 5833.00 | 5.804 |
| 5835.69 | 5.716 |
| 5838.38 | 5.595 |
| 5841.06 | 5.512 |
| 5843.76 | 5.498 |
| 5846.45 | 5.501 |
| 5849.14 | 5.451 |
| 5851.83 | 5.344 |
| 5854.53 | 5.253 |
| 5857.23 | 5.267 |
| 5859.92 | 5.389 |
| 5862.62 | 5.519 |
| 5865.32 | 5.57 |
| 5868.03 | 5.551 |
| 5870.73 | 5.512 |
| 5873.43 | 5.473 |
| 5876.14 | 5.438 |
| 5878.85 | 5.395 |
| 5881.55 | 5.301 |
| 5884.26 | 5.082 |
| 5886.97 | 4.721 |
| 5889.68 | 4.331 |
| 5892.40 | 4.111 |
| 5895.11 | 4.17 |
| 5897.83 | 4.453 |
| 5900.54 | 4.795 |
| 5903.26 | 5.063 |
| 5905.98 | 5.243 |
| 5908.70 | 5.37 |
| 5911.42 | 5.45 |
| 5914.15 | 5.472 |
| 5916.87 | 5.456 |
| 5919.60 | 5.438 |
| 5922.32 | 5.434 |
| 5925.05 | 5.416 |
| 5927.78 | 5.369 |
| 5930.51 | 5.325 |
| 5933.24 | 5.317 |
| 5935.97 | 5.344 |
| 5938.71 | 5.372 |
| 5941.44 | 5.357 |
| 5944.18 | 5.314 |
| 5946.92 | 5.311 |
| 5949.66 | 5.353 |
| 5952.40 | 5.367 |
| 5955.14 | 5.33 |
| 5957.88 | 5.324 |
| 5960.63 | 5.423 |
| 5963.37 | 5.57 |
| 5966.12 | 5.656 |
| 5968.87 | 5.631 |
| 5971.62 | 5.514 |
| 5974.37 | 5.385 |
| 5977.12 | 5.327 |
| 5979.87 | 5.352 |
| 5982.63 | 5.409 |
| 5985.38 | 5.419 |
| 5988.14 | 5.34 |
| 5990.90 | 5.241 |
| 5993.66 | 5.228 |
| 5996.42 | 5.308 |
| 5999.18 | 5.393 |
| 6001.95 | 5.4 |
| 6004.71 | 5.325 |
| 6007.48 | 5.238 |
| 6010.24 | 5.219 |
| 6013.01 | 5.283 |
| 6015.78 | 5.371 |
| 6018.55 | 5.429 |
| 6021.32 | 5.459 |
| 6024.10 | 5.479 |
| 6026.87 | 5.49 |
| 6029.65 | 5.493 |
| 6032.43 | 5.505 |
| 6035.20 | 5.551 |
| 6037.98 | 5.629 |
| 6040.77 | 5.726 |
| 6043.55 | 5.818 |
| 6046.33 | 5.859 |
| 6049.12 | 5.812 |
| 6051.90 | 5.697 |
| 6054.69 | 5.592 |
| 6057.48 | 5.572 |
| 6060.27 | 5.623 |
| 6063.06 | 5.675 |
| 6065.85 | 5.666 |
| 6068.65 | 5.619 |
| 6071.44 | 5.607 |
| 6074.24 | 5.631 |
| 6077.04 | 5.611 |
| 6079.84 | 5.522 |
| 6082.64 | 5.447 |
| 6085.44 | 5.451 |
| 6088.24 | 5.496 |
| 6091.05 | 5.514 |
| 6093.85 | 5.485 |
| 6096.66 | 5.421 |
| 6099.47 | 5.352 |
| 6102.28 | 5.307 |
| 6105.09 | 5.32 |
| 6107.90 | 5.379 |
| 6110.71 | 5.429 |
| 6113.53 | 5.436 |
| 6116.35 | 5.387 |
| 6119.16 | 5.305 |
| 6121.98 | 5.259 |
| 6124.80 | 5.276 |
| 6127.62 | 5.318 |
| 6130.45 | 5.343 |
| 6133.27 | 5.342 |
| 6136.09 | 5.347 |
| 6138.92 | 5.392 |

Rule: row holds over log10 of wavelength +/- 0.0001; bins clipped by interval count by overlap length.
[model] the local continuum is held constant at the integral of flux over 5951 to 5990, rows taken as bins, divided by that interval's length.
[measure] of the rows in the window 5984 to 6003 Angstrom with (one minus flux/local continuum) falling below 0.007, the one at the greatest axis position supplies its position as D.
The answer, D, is 6001.95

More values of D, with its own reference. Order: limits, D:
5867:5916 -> 5914.15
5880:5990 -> 5985.38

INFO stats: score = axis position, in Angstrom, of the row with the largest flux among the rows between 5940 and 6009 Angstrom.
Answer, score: 5966.12 Angstrom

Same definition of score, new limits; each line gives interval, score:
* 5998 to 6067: 6046.33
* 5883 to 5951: 5914.15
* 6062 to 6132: 6063.06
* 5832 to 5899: 5833.00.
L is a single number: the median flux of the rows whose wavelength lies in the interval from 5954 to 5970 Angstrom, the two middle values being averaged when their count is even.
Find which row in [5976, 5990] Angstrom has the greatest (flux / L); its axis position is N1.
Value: 5985.38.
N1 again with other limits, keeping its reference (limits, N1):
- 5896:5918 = 5914.15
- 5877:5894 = 5878.85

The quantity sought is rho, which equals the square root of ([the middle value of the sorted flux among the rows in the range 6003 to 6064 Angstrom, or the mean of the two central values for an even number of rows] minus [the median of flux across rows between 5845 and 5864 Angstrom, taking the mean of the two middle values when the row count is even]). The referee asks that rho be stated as 0.37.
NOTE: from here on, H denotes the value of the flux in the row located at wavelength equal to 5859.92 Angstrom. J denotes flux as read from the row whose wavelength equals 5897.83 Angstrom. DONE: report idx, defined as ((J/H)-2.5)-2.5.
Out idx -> -4.17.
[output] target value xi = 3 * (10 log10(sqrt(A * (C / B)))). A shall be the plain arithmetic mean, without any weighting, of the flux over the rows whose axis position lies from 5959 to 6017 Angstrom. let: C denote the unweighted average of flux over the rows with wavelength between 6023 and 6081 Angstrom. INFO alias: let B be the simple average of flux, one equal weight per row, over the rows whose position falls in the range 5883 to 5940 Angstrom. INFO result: 11.6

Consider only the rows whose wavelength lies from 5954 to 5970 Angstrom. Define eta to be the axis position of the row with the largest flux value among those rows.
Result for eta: 5966.12 Angstrom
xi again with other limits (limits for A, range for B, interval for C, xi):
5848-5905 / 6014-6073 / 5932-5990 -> 10.4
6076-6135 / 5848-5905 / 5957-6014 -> 11.3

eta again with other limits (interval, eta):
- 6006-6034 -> 6032.43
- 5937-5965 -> 5963.37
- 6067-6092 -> 6074.24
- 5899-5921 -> 5914.15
